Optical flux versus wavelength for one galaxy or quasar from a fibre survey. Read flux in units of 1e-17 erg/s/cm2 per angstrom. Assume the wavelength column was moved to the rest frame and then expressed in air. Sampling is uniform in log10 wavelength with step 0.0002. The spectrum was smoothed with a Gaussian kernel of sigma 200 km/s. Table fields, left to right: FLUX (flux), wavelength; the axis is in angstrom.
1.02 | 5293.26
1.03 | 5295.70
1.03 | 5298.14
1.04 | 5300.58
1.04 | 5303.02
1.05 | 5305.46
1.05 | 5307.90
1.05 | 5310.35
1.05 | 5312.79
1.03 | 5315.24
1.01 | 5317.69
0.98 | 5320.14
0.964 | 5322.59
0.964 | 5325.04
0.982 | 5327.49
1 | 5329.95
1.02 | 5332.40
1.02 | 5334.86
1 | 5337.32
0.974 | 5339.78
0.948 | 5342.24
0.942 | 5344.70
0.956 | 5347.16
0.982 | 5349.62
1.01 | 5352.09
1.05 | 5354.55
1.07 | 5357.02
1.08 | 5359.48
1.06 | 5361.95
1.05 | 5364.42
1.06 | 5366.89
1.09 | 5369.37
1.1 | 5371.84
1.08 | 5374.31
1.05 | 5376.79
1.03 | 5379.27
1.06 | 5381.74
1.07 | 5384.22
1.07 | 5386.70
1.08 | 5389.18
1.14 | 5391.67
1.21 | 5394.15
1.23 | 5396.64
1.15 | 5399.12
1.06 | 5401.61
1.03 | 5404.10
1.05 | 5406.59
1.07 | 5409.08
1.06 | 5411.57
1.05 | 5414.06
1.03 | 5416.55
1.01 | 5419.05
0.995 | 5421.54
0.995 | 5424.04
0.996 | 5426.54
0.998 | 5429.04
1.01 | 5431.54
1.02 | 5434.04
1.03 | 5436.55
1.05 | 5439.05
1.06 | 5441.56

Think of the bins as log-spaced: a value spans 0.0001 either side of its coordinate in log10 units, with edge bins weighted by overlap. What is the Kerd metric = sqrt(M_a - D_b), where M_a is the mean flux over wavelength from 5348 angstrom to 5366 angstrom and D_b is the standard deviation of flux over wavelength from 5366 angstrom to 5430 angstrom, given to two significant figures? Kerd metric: 0.99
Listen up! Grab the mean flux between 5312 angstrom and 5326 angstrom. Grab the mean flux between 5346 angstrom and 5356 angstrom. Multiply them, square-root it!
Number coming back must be 1.000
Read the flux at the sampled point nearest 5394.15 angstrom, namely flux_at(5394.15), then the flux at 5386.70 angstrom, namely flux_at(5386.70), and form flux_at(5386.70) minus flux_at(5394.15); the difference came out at -0.14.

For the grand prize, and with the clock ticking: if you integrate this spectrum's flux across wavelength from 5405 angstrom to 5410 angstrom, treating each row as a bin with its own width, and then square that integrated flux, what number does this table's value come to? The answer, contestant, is 27.9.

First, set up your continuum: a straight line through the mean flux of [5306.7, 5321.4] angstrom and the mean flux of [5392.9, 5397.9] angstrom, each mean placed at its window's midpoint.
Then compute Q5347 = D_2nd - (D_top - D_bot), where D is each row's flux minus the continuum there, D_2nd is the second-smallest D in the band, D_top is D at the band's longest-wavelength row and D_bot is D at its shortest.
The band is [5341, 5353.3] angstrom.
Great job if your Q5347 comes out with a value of -0.189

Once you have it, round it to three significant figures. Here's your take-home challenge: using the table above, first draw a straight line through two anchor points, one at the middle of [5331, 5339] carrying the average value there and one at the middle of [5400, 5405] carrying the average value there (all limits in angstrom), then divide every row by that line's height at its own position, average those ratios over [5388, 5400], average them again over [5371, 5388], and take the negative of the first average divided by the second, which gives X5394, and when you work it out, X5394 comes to -1.08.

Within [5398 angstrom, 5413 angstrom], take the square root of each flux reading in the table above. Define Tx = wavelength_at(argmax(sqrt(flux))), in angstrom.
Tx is 5399.12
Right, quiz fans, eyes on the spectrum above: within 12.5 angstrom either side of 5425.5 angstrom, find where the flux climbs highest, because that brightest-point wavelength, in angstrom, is 5414.06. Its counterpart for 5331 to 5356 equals 5354.55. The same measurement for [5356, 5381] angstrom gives 5371.84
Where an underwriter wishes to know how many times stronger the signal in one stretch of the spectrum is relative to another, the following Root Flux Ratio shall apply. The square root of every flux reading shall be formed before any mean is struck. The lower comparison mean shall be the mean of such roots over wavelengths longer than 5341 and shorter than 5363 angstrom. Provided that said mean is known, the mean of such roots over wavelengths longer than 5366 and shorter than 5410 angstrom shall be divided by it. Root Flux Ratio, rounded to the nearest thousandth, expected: 1.039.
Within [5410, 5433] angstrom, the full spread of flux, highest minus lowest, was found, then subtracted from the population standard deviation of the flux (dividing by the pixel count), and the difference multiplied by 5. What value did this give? -0.21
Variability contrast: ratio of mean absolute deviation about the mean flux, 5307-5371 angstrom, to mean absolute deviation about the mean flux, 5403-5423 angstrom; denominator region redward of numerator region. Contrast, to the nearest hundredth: 1.81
